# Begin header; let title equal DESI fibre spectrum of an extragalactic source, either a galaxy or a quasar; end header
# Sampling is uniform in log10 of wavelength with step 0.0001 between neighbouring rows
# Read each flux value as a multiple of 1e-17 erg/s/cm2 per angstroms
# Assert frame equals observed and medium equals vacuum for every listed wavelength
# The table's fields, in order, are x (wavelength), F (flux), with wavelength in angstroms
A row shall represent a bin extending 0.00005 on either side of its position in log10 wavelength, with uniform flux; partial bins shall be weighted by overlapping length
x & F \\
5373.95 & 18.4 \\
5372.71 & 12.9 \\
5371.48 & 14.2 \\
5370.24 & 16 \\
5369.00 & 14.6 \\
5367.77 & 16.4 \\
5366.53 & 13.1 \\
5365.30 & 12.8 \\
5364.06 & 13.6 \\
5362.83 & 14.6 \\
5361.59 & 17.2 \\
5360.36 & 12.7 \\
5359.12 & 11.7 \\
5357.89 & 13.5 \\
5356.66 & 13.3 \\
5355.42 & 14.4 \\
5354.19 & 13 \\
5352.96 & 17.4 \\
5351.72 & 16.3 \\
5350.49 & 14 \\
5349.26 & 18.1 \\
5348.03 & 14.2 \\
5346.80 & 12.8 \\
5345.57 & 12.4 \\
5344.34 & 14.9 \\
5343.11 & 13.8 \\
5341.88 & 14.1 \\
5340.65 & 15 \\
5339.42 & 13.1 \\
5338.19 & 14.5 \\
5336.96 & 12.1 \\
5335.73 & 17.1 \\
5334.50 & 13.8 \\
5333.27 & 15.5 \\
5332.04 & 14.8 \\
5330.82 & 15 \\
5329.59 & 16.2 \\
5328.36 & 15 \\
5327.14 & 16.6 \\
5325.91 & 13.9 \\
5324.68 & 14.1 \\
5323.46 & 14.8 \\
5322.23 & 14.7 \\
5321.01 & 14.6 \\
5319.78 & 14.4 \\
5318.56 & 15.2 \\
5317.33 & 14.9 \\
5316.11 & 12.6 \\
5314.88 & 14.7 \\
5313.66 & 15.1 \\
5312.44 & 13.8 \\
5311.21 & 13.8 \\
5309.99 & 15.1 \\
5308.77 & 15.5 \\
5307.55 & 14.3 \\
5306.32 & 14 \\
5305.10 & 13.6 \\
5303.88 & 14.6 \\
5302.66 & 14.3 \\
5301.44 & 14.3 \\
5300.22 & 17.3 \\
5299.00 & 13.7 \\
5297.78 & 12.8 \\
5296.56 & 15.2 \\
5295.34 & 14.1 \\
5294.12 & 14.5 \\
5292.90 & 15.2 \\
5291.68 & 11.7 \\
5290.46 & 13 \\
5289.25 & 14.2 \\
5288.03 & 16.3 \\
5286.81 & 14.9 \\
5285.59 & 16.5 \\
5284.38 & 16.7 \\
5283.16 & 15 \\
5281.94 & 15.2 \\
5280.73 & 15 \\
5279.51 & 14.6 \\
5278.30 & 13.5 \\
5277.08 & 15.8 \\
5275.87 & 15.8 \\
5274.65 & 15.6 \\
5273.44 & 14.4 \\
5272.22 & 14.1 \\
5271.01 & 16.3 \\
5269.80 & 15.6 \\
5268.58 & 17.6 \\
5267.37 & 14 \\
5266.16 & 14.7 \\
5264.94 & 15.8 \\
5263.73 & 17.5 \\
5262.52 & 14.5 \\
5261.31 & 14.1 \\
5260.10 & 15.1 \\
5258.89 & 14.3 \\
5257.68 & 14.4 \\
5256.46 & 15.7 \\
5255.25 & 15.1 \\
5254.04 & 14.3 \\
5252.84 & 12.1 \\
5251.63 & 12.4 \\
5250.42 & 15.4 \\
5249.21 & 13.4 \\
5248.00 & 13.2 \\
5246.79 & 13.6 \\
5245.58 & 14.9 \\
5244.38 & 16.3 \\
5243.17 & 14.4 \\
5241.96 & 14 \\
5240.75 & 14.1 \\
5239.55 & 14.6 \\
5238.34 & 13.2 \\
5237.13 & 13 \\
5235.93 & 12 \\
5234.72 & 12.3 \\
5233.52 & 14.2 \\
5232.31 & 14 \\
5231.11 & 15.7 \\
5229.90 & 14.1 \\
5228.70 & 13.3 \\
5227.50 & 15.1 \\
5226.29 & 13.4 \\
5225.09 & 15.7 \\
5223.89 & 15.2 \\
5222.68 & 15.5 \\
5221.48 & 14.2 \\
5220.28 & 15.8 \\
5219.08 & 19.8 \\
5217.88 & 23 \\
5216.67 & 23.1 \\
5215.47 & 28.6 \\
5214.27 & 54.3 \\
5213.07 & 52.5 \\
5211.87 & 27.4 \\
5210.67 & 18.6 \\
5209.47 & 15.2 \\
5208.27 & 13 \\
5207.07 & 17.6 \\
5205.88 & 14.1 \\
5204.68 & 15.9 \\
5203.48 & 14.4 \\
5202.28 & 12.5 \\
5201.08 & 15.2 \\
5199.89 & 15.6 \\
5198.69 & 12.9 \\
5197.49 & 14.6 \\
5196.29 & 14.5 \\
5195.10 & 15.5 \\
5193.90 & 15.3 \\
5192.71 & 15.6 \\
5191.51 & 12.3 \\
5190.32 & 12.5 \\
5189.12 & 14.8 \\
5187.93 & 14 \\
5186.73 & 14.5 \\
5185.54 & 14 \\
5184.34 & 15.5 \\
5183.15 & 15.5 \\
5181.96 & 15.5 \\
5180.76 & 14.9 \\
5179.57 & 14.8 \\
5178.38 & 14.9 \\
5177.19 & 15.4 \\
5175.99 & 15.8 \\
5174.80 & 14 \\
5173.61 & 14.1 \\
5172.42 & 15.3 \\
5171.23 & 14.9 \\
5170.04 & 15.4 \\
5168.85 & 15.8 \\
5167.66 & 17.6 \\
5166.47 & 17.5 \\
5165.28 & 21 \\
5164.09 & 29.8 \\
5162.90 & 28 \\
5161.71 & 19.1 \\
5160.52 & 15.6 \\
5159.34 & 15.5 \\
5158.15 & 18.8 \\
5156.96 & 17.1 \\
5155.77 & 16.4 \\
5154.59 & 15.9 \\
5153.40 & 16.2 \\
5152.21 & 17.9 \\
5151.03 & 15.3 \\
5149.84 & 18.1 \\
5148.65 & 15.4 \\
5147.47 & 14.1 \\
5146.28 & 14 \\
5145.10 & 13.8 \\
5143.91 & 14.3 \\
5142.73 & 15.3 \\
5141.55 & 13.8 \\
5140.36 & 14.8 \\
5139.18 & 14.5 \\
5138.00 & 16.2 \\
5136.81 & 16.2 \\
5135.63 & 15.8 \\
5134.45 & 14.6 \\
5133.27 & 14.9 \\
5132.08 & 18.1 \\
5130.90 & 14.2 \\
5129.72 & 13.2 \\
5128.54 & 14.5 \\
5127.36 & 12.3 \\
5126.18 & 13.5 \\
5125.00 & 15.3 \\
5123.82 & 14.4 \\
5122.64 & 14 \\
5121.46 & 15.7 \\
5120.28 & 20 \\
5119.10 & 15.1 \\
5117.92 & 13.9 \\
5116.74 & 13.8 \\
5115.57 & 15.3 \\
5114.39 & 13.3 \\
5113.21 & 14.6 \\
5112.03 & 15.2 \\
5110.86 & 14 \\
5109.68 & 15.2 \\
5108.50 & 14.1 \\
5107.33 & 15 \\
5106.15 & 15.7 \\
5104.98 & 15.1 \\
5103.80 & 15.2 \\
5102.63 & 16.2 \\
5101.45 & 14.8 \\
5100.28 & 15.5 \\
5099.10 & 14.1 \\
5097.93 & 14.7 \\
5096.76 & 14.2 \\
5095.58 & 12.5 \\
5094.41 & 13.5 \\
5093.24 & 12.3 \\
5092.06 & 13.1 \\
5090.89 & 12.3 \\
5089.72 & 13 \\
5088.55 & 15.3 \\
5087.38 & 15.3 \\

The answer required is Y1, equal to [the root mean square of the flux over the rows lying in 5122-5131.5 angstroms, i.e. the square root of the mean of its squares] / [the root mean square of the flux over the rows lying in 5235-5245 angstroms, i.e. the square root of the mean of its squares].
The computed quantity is 1.00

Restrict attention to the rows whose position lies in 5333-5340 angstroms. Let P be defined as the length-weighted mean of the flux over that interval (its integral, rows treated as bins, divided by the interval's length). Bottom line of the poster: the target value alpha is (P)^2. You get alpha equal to 204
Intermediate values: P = 14.29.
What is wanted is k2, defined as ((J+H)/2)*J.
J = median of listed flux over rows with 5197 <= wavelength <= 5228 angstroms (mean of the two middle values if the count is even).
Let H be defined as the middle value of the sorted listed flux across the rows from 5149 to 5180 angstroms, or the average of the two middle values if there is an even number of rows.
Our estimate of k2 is 244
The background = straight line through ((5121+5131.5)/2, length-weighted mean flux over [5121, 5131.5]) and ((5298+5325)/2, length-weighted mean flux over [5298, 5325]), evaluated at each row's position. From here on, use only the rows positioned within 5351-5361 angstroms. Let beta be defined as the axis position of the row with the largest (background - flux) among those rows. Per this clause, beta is 5359.12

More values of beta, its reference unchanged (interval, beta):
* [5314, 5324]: 5316.11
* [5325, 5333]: 5325.91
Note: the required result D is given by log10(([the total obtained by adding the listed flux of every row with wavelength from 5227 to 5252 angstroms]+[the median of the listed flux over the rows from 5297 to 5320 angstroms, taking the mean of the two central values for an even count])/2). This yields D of 2.19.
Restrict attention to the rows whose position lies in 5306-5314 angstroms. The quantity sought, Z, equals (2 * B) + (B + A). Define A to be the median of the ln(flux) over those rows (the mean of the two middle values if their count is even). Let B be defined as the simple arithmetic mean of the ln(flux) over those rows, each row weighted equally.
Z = 10.7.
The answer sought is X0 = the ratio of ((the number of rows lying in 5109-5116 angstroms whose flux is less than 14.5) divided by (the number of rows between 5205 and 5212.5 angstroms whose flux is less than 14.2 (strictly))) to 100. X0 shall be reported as 0.010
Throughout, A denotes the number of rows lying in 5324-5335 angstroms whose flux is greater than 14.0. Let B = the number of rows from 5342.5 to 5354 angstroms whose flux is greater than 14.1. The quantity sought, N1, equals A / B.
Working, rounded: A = 7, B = 5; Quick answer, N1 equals 1.40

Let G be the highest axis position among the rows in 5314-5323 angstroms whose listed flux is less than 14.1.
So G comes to 5316.11 angstroms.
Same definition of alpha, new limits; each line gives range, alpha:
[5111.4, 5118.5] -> 206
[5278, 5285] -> 228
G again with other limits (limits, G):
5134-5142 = 5141.55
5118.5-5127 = 5126.18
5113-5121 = 5117.92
